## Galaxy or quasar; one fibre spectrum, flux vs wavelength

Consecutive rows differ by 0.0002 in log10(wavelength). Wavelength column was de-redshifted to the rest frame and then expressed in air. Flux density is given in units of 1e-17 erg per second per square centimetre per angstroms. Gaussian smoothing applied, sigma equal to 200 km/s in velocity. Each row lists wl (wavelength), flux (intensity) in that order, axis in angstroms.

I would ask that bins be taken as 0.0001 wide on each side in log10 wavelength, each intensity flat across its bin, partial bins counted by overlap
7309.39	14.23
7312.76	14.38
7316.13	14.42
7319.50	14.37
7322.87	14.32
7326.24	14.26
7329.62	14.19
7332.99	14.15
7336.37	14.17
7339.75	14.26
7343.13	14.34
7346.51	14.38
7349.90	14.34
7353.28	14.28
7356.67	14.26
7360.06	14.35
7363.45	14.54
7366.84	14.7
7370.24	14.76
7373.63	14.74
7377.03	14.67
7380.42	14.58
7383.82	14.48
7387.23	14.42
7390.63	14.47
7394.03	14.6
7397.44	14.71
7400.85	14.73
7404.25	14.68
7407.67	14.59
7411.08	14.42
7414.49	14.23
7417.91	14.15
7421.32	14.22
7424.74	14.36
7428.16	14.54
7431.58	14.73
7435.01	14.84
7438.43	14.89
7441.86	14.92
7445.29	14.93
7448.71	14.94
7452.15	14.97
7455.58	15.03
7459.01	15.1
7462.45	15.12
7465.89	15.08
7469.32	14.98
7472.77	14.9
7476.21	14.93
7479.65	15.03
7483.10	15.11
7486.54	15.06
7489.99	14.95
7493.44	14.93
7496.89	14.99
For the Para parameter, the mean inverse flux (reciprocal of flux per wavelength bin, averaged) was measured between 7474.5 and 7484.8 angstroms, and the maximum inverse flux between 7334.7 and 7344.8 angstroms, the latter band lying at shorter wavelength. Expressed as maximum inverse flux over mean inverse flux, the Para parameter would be 1.06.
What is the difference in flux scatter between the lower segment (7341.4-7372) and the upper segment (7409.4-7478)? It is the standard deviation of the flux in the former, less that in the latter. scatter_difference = -0.14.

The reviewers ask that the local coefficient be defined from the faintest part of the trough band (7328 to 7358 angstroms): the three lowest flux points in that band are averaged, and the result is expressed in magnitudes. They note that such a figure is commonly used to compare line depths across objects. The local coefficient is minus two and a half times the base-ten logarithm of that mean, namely -2.88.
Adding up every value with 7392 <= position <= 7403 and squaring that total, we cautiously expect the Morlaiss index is 1940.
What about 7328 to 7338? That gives 1807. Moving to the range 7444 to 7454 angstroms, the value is 2011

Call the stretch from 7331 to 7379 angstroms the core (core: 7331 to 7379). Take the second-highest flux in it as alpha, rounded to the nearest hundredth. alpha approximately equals 14.74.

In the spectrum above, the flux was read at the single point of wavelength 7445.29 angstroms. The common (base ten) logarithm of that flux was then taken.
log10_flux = 1.17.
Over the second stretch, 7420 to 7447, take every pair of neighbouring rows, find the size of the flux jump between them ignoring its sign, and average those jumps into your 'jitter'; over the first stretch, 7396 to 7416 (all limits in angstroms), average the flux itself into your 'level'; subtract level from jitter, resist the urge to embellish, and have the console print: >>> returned -14.5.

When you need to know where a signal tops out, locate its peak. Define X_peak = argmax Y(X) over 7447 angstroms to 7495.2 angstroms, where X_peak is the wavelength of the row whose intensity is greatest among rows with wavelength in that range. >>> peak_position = 7462.45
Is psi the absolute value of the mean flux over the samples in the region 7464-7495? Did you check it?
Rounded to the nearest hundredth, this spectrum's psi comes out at 15.00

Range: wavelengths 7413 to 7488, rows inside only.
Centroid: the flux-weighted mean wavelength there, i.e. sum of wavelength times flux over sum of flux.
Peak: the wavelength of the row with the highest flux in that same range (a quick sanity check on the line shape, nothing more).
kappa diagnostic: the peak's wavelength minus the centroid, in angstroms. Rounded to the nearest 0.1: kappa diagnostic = 11.6 angstroms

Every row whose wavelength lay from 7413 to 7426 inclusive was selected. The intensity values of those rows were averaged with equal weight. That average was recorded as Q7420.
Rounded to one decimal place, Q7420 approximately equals 14.2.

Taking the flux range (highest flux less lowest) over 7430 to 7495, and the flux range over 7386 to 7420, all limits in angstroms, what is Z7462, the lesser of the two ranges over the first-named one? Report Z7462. 1.00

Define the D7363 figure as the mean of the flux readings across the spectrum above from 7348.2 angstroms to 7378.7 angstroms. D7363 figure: 14.5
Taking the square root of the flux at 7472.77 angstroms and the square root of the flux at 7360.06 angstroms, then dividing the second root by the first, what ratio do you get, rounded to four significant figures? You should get 0.9814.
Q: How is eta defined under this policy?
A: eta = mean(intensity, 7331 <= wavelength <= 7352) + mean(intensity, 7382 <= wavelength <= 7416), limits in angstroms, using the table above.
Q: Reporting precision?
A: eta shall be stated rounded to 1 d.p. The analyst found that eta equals 28.8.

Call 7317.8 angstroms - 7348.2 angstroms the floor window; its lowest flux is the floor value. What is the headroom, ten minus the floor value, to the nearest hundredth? -4.15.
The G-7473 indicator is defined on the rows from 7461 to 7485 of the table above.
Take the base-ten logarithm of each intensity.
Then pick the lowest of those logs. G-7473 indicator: 1.17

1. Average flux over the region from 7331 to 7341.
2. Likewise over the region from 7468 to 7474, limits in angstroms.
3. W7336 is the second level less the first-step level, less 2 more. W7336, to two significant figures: -1.3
